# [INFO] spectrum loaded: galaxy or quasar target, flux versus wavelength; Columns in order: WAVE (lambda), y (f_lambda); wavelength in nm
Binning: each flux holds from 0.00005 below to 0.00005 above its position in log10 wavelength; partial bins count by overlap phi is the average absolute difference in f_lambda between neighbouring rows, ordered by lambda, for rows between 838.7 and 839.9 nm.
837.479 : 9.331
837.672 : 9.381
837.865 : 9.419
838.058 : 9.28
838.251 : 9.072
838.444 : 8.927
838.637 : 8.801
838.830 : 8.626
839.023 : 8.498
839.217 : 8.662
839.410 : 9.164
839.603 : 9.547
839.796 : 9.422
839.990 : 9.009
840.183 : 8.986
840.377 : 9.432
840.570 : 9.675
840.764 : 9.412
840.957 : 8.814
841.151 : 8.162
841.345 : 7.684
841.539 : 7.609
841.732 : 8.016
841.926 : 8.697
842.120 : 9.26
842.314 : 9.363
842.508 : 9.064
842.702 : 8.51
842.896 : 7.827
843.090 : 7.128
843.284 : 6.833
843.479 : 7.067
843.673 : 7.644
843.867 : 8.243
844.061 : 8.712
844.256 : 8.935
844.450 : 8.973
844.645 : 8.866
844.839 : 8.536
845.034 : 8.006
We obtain 0.26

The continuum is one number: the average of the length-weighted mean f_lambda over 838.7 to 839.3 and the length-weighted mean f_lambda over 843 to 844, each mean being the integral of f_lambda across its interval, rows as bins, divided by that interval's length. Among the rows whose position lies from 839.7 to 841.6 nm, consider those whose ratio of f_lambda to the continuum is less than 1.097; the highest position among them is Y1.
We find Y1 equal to 841.539 nm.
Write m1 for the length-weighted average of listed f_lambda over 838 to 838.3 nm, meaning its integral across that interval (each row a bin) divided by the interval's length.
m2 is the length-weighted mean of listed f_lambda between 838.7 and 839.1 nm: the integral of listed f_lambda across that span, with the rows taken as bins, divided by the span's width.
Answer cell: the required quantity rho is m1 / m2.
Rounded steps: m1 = 9.18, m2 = 8.6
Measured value 1.07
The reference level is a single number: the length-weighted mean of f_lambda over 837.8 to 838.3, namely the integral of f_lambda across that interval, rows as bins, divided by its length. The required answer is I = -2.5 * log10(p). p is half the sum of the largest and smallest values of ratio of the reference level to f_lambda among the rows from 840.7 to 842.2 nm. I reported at -0.104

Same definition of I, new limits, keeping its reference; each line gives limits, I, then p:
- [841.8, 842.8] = -0.041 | 1.04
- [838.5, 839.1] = -0.075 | 1.07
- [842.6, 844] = -0.218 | 1.22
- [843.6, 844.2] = -0.140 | 1.14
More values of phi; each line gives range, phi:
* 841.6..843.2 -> 0.51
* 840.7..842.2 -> 0.49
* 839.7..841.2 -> 0.38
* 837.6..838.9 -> 0.14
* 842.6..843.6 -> 0.48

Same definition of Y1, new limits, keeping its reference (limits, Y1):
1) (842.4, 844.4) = 844.061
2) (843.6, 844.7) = 844.061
